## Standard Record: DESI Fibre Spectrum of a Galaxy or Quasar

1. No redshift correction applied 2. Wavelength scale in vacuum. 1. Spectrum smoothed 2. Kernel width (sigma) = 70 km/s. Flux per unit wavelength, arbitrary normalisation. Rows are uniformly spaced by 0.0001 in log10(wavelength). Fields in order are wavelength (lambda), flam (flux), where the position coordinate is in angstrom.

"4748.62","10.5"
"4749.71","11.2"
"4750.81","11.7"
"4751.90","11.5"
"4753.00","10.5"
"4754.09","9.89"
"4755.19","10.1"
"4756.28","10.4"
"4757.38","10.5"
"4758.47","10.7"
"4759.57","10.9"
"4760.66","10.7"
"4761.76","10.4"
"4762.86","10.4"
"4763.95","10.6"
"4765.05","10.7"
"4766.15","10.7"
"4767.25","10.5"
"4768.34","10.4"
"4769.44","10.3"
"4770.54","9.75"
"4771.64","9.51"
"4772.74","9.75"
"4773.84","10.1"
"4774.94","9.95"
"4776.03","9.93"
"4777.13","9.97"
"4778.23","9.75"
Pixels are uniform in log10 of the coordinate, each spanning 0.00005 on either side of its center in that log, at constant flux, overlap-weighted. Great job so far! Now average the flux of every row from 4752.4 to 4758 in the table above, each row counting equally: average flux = 10.3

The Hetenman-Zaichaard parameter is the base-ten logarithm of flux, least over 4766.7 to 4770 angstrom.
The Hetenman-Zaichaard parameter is 1.01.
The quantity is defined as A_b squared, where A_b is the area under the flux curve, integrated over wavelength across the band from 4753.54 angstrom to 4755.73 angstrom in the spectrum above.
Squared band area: 479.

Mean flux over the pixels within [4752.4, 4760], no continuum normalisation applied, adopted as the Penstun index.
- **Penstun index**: 10.4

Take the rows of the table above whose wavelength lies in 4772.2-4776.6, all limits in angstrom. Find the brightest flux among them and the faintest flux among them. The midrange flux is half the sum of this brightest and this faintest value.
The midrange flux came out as 9.9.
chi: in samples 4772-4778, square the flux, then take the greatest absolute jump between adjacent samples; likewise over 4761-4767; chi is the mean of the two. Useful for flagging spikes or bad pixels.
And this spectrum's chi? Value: 5.6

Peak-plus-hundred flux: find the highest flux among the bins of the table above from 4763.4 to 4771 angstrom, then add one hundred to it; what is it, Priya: 110.7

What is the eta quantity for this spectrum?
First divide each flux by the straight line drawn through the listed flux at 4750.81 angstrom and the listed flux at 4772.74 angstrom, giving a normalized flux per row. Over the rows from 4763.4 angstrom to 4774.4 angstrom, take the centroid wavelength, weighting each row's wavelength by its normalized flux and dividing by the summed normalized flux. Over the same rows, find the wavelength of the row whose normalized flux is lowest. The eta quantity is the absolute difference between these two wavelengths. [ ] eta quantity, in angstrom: 2.8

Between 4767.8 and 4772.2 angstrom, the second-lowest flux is 9.75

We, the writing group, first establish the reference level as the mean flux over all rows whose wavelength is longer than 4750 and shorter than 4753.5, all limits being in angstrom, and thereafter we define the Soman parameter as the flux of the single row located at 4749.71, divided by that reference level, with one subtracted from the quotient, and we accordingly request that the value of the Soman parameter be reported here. 0.00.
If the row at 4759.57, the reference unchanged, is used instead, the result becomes -0.03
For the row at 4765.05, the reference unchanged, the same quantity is -0.05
